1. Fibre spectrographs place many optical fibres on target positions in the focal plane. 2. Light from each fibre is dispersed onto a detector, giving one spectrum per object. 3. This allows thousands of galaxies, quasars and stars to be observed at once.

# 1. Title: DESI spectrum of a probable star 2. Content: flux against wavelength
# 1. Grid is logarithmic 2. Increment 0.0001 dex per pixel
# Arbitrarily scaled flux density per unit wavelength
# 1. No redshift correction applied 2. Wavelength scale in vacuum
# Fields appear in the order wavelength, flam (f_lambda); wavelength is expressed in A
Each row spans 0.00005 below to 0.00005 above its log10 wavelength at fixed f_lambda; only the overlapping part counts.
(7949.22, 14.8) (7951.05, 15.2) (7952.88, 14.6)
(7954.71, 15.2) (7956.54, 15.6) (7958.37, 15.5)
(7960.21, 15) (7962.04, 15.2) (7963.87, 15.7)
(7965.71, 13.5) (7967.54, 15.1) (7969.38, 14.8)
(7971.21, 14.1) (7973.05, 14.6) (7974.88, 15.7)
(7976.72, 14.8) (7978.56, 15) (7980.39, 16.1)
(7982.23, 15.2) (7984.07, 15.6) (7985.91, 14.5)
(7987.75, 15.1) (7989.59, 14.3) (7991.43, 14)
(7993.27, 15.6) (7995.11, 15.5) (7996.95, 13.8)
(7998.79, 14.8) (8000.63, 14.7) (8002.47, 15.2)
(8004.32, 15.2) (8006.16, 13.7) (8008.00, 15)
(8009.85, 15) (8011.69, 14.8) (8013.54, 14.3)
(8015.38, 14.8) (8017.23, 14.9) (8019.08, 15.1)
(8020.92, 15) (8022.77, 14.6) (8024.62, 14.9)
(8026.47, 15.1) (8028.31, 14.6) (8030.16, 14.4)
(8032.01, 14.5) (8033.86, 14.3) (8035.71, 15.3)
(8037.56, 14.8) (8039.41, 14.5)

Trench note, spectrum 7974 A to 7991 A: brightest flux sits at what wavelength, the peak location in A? 7980.39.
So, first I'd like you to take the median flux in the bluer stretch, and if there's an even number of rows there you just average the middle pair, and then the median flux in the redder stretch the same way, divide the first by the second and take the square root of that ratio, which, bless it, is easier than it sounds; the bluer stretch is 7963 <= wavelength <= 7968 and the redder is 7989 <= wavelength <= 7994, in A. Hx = 1.03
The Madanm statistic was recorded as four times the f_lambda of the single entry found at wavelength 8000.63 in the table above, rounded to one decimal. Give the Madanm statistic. 58.8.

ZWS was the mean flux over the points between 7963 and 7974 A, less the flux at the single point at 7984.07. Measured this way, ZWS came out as -1.0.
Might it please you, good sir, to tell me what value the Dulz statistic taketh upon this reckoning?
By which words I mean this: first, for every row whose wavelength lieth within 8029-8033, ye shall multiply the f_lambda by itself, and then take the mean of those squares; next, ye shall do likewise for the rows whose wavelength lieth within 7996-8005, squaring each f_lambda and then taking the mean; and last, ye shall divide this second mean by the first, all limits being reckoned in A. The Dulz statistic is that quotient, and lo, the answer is 1.04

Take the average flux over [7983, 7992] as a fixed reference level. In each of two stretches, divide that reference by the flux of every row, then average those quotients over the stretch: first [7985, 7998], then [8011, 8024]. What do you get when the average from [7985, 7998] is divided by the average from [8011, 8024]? 1.01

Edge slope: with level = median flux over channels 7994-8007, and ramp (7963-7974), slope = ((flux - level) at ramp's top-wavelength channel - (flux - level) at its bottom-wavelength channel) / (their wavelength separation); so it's -0.12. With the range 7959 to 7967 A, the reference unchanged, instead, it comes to -0.27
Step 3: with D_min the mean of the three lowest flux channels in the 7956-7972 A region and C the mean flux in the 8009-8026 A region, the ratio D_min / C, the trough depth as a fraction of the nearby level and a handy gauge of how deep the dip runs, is 0.95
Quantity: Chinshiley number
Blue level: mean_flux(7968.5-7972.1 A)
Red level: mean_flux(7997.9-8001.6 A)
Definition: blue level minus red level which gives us -0.30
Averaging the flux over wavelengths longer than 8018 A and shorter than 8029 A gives 14.9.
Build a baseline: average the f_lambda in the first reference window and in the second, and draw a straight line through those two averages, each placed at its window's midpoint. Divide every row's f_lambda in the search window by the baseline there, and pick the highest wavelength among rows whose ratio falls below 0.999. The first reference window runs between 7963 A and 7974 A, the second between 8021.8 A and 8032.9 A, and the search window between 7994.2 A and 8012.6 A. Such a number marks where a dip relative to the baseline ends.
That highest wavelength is 8006.16 A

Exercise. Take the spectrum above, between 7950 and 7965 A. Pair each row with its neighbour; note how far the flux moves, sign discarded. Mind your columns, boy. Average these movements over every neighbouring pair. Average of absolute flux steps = 0.41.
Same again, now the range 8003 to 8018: 0.59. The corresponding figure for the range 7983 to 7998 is 0.89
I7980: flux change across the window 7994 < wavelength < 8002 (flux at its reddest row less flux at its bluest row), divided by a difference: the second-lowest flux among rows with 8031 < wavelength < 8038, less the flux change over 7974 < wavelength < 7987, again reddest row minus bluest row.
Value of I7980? -0.05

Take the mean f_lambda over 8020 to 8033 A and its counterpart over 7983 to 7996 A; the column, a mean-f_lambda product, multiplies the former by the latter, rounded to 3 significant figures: 220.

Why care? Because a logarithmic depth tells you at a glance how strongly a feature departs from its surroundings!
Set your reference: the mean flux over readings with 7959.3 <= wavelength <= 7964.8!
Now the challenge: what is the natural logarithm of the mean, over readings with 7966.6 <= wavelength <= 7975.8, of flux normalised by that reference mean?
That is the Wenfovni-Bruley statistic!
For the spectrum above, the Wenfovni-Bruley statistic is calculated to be -0.029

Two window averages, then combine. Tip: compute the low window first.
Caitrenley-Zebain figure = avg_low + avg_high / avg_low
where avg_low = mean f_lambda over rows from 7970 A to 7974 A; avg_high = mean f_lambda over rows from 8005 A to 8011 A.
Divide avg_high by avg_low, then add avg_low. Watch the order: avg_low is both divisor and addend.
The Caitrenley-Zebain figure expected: 15.4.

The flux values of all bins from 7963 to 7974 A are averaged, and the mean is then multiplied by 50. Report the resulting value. 732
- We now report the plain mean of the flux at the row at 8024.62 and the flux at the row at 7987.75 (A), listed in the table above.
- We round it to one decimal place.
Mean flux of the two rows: 15.0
